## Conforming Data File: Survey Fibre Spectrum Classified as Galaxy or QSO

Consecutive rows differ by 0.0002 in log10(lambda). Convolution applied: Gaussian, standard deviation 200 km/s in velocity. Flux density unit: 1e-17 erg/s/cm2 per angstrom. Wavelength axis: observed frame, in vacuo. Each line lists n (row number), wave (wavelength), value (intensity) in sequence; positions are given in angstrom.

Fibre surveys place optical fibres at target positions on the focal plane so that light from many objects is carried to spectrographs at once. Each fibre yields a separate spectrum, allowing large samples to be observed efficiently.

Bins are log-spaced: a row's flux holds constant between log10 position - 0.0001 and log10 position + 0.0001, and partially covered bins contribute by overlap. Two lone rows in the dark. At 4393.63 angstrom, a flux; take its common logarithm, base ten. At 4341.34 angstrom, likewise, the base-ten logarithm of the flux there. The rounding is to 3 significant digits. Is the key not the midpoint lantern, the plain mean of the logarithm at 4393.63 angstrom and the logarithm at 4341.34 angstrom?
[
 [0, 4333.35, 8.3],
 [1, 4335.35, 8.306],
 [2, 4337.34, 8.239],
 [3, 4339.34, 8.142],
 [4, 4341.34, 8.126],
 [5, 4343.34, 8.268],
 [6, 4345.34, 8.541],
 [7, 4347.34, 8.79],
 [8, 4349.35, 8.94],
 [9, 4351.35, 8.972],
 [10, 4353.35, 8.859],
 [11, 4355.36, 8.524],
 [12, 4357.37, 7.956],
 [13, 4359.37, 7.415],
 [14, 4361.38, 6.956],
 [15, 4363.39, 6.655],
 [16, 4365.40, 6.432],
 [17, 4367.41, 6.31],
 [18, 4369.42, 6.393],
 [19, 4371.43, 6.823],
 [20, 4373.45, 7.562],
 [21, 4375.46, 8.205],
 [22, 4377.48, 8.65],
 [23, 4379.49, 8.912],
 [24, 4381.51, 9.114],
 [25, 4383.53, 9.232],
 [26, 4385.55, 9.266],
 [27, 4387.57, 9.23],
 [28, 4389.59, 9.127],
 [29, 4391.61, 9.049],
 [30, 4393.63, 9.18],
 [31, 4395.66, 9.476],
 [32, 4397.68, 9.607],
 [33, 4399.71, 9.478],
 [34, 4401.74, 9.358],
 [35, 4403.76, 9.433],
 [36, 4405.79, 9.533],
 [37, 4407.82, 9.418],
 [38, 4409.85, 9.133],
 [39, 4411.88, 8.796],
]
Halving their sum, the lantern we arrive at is 0.936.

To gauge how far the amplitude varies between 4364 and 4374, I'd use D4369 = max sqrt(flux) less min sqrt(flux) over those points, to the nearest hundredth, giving 0.24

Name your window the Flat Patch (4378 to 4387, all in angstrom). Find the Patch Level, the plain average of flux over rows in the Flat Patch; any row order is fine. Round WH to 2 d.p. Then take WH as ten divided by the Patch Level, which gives 1.10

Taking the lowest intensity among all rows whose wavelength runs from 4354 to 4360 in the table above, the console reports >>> 7.415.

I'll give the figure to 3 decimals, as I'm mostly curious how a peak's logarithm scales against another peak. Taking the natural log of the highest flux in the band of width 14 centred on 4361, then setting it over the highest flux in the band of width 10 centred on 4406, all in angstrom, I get 0.225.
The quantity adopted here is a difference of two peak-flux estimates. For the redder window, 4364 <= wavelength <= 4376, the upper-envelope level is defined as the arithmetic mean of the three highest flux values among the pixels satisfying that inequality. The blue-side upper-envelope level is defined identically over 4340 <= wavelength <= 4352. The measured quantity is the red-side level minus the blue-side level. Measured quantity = -1.4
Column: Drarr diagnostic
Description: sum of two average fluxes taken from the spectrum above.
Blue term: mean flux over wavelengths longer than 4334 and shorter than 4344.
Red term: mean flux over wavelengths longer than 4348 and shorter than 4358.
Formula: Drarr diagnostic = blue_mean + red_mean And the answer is 16.9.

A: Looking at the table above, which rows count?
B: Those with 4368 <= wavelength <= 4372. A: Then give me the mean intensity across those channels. 6.6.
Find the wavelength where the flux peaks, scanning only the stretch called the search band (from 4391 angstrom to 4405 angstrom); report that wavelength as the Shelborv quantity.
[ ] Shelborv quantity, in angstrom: 4397.68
